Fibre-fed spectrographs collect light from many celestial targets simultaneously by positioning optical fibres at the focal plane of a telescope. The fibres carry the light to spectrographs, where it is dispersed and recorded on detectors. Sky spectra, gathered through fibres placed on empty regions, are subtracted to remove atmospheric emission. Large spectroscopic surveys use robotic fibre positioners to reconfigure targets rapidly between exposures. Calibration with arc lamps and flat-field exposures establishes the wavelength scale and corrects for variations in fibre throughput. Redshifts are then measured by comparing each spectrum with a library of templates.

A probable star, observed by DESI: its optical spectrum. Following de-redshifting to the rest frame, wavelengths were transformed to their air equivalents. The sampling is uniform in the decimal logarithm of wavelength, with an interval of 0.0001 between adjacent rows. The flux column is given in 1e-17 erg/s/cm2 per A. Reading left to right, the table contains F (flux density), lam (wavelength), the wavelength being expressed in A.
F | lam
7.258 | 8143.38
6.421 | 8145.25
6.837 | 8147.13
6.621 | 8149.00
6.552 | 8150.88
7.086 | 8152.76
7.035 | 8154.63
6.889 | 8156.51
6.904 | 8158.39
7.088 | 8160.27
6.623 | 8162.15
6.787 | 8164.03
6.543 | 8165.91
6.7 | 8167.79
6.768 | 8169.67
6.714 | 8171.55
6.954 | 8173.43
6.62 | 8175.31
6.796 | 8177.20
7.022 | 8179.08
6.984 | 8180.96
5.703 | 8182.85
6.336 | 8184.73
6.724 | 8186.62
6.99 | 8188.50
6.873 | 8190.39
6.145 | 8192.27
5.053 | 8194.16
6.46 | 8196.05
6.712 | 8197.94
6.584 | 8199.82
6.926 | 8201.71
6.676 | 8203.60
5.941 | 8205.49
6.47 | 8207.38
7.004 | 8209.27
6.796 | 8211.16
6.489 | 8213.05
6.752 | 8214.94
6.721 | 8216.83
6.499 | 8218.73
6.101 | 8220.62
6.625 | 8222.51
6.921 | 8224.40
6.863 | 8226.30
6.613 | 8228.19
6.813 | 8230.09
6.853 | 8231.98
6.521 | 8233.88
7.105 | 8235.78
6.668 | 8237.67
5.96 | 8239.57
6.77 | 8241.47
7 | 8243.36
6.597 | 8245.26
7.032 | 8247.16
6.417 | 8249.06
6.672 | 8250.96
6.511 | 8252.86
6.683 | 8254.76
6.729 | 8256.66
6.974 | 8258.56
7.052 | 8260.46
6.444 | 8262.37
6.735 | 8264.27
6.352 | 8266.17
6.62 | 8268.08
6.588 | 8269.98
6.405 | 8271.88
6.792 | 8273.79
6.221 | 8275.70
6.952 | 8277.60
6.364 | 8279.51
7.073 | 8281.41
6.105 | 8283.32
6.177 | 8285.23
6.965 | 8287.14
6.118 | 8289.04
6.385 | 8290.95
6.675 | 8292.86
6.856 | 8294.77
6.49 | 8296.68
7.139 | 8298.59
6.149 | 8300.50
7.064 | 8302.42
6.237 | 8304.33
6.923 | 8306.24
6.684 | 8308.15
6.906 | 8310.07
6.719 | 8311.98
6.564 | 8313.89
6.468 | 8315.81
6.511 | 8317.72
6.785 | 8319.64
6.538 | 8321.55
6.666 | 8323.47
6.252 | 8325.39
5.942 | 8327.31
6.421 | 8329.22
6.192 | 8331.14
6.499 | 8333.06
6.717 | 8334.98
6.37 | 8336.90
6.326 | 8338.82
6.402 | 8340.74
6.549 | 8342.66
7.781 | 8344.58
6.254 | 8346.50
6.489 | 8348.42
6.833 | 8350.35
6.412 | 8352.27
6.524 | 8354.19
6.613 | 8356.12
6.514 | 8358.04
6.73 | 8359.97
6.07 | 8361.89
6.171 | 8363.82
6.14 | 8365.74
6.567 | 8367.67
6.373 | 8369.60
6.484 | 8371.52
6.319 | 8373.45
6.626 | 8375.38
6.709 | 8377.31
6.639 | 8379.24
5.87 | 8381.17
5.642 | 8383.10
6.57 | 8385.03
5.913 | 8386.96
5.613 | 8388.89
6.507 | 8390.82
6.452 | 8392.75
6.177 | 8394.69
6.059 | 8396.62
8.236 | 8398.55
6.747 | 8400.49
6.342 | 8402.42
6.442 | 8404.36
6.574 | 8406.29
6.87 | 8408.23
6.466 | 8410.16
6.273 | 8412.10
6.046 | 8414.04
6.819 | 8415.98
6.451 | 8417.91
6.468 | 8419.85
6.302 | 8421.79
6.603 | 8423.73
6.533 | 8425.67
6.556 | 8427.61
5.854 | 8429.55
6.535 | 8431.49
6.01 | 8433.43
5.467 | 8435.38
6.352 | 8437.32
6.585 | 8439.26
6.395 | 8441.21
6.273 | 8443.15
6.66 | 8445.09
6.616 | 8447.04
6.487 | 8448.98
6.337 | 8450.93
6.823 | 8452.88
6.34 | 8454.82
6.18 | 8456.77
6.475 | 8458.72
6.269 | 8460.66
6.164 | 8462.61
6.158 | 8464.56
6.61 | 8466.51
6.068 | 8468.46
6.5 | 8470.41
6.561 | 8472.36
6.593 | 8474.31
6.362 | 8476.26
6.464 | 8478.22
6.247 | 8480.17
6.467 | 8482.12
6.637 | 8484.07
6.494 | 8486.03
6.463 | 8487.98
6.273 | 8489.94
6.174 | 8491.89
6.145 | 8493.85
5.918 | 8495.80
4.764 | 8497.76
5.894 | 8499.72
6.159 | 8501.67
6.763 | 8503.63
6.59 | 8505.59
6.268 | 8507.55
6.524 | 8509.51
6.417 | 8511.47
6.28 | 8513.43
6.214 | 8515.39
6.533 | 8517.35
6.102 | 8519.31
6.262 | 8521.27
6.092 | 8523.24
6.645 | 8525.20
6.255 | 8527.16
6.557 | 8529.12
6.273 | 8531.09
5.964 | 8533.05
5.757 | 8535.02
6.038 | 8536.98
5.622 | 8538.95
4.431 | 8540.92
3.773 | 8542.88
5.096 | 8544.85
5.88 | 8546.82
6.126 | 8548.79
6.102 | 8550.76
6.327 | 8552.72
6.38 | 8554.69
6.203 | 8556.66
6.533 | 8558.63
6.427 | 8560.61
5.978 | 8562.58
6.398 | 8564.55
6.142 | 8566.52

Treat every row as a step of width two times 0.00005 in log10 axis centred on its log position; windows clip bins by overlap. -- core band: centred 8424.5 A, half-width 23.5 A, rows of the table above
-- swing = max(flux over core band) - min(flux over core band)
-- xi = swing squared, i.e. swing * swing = 2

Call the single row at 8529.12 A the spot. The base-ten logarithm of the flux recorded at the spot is 0.82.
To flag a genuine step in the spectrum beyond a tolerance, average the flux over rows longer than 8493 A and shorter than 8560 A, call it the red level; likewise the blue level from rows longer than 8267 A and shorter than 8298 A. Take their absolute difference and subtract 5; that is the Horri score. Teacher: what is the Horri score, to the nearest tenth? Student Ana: -4.5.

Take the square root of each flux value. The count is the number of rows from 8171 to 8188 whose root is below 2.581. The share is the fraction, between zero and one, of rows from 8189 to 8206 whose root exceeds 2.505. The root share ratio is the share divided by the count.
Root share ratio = 0.22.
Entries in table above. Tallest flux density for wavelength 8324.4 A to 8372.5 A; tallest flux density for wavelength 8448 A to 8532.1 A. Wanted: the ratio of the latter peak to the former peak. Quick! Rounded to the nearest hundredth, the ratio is 0.88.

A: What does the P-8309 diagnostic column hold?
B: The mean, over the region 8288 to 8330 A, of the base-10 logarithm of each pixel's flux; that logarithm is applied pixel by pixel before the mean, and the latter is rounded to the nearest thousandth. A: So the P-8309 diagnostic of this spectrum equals 0.817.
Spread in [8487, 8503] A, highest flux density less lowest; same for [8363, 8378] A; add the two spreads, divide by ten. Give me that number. 0.23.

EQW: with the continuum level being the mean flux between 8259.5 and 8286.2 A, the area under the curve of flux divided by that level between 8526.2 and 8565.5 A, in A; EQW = 35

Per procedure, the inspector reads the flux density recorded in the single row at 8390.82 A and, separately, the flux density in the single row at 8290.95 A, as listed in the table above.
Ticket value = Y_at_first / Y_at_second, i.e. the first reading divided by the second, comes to 1.02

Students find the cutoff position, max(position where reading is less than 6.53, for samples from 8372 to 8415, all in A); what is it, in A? 8414.04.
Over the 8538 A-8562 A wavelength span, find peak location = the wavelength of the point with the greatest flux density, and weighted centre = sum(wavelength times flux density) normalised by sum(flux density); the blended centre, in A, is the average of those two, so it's 8554.6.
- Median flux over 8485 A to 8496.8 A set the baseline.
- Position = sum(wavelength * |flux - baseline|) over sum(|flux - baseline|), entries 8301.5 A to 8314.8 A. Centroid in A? 8307.9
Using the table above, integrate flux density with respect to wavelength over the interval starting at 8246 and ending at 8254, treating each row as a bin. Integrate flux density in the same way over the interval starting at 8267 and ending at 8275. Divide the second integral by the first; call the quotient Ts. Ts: 0.99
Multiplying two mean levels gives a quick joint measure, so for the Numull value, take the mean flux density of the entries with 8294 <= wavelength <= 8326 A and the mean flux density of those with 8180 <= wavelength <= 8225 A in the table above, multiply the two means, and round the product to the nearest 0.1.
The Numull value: 43.3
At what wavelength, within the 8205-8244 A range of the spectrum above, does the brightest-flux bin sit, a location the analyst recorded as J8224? 8235.78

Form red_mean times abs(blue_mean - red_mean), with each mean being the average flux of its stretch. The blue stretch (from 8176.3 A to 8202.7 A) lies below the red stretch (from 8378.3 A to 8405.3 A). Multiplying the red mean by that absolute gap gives 1.0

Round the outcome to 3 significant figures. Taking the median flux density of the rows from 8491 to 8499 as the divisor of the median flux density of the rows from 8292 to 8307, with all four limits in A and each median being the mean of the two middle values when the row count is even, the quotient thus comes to 1.12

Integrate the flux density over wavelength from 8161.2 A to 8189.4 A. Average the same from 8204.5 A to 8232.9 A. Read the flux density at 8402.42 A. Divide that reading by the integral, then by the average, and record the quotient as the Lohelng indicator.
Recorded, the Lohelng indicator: 0.0051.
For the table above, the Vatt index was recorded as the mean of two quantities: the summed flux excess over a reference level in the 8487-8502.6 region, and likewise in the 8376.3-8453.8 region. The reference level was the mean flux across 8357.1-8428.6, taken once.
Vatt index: -2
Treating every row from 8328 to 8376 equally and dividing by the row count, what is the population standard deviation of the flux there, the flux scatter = 0.32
